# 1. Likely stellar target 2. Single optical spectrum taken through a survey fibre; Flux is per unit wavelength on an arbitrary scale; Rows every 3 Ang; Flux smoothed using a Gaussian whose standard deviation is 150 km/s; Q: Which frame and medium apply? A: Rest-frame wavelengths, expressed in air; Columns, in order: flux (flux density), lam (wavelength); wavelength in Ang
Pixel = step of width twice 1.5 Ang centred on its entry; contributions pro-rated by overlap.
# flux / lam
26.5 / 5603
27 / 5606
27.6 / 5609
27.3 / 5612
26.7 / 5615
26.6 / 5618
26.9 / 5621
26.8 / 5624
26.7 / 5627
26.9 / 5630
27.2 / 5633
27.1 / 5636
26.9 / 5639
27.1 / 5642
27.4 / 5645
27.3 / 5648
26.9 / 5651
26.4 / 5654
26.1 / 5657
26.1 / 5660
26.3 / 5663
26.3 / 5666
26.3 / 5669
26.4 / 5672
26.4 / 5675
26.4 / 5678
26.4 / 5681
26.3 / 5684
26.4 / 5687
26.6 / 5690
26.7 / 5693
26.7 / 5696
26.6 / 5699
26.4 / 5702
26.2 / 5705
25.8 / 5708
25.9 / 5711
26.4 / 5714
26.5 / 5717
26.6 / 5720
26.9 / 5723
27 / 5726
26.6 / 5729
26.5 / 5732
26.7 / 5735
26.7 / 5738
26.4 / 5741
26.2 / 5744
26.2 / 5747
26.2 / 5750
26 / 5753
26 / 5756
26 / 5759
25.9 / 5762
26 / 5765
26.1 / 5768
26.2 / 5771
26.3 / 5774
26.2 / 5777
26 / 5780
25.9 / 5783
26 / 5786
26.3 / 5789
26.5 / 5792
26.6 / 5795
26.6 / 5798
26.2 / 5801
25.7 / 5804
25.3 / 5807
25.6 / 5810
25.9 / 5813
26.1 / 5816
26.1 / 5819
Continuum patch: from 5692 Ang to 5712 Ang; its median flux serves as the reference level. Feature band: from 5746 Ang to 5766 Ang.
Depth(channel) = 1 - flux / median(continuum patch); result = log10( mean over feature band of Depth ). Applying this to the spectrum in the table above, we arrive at -1.87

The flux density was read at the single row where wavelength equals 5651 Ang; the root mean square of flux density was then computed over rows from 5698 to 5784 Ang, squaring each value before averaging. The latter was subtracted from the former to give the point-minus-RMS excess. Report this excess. 0.6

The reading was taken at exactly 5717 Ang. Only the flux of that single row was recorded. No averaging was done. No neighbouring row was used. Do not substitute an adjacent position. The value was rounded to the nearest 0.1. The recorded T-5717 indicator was 26.5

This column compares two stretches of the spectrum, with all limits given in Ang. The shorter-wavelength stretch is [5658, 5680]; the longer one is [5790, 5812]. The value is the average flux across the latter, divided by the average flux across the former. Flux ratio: 0.99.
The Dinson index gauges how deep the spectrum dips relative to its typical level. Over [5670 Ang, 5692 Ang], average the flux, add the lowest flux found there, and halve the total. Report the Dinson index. 26.4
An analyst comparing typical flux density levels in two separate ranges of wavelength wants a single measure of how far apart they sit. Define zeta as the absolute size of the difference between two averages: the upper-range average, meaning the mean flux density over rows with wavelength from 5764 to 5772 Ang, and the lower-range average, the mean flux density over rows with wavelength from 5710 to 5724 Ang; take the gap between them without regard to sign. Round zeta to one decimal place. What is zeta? 0.4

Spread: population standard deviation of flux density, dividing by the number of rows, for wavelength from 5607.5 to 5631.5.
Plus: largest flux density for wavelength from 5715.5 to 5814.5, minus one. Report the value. 26.32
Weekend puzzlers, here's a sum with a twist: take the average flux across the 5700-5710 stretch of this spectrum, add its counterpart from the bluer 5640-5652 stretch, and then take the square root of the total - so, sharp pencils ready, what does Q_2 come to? 7.30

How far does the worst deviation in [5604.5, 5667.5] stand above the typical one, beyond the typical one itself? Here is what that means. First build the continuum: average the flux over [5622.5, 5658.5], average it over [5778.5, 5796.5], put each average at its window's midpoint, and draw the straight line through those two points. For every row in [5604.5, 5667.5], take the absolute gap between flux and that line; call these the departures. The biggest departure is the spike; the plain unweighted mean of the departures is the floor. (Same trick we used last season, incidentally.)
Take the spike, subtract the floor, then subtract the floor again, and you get 0.1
